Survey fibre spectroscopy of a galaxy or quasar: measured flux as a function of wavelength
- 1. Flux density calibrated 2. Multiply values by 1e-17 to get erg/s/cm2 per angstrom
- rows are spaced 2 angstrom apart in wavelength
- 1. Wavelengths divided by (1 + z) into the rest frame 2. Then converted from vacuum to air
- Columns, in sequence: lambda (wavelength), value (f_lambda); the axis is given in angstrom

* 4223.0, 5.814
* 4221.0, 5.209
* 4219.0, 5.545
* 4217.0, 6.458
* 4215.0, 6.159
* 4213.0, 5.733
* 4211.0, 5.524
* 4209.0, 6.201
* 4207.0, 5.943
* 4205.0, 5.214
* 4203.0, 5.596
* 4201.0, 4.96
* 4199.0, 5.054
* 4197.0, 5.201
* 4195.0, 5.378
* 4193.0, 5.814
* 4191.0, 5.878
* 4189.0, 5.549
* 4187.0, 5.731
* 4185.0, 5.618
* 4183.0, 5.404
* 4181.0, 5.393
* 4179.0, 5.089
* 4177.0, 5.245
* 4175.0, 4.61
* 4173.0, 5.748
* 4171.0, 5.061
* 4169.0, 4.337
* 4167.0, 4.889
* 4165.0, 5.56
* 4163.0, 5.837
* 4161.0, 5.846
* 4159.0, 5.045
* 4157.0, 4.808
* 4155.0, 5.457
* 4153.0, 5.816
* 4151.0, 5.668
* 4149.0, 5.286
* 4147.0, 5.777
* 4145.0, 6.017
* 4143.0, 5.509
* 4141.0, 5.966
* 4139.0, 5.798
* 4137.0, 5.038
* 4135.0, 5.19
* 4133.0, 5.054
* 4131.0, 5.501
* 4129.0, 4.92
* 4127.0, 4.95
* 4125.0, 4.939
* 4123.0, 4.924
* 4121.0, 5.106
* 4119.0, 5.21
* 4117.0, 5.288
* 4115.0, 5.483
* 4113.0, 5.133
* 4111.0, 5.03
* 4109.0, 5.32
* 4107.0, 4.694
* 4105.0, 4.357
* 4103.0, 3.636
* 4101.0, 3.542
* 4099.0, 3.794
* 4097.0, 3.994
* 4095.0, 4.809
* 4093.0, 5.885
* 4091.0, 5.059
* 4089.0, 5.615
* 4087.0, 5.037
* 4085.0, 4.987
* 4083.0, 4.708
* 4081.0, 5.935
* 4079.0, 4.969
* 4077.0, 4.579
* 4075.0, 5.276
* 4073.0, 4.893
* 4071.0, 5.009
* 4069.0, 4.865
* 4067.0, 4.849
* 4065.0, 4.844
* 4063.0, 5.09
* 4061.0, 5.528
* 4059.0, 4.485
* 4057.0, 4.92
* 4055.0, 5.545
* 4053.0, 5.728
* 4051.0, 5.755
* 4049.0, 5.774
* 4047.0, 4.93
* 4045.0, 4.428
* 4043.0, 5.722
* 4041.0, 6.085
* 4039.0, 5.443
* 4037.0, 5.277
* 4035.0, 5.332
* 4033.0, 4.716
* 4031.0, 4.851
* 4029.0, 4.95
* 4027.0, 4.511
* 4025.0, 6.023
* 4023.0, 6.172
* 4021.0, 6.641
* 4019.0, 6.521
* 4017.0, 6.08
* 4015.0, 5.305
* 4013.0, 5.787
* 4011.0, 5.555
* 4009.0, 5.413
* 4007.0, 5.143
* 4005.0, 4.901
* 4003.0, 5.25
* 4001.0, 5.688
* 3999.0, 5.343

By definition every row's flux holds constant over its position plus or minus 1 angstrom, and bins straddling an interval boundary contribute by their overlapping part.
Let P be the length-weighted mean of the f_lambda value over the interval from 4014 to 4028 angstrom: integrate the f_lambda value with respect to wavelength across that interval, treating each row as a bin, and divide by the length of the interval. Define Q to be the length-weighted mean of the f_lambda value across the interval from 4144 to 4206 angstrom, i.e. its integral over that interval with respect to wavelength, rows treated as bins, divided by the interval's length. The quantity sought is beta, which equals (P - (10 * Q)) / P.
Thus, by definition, -8.1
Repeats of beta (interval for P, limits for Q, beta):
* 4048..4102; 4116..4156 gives -9.7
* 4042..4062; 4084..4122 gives -8.2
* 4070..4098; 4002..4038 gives -9.8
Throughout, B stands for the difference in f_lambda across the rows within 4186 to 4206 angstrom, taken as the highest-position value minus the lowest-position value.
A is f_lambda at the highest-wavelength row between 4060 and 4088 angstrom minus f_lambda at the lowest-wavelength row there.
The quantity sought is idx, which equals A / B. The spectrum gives 0.9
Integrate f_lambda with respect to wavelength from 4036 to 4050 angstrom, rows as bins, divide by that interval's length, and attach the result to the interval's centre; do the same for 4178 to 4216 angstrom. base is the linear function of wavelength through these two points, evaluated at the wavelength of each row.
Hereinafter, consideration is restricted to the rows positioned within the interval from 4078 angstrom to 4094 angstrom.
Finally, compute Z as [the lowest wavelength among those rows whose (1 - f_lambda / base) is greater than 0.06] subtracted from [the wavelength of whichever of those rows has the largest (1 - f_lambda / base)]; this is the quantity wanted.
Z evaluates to 4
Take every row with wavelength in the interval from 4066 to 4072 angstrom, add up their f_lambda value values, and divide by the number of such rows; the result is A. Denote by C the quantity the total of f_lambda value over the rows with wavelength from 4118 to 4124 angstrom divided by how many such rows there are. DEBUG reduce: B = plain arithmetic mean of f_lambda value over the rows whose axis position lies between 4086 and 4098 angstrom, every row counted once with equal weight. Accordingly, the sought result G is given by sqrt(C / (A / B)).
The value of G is 2.29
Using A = 4.9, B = 5.07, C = 5.08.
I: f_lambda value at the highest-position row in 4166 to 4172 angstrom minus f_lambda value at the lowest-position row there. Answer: 0.2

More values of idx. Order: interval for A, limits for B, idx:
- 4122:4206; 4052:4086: -0.4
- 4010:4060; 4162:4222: 1.7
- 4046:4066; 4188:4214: -0.5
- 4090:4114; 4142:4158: -0.1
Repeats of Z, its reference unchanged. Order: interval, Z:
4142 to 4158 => 0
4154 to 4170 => 12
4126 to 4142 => 2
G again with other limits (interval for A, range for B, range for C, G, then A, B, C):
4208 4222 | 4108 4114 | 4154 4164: 2.19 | 5.8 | 5.16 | 5.40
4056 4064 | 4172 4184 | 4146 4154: 2.43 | 5.0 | 5.25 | 5.64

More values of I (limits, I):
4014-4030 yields -0.4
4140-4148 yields -0.2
